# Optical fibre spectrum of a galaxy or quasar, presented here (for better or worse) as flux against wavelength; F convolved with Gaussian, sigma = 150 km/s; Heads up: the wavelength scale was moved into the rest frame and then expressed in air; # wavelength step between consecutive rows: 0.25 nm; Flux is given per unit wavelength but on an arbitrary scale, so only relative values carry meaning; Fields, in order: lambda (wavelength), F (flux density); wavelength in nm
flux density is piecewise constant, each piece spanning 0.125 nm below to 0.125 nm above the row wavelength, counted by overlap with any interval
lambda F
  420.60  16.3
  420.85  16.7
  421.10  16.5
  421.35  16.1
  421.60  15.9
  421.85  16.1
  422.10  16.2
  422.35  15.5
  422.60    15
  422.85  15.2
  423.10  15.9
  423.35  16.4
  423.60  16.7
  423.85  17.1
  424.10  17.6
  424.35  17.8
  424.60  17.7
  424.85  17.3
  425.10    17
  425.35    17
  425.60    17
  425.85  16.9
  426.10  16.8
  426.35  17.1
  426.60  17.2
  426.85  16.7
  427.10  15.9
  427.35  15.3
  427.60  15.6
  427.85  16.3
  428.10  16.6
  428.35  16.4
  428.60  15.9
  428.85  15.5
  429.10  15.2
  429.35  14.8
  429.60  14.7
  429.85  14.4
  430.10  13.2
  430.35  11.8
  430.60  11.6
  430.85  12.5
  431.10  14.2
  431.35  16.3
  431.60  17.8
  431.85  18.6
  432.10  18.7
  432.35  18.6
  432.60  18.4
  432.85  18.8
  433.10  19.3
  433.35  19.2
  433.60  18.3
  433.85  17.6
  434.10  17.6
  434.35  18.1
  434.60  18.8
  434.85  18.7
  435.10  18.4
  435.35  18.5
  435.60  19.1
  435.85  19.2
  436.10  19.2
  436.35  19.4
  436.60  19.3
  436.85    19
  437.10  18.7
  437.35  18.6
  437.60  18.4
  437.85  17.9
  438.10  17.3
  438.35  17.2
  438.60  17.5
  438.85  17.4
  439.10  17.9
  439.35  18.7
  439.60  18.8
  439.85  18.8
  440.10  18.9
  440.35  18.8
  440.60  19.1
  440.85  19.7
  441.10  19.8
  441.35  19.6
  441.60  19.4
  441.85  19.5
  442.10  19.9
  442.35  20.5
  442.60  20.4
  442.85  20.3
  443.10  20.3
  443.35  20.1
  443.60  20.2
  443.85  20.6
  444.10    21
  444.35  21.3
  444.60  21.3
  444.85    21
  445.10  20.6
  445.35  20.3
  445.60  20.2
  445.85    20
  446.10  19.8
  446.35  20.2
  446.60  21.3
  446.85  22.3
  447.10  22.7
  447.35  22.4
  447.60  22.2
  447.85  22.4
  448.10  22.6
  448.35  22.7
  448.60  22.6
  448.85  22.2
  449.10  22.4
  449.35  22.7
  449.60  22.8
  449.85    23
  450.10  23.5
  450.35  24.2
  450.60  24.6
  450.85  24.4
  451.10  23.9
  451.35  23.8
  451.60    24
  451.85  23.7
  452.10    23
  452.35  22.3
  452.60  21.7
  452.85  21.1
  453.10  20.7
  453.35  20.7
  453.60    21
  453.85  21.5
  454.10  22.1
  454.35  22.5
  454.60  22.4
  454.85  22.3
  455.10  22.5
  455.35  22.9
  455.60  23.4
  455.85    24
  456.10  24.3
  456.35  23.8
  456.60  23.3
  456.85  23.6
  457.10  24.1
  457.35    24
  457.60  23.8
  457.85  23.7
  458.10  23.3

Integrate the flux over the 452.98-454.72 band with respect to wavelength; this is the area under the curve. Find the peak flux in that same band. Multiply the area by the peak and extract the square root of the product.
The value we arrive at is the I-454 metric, 29.1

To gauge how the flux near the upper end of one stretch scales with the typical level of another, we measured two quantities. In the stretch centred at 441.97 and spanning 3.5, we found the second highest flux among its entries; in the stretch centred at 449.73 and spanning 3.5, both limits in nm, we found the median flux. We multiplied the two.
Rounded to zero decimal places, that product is 467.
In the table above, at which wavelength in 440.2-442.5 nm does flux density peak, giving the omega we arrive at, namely 442.35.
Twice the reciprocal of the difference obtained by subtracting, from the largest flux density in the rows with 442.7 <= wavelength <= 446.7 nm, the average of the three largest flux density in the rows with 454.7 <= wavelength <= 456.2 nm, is -0.77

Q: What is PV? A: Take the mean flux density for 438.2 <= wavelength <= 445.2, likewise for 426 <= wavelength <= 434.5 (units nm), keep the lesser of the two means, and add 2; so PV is 18.3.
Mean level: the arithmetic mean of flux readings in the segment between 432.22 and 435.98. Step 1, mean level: 18.6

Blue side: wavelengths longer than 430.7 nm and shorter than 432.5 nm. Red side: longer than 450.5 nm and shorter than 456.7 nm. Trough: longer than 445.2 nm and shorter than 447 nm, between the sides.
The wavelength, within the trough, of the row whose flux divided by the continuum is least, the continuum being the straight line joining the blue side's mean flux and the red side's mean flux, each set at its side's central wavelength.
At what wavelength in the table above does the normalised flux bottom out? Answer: 446.10 nm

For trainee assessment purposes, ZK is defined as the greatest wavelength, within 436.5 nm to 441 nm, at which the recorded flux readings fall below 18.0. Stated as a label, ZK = 439.10 nm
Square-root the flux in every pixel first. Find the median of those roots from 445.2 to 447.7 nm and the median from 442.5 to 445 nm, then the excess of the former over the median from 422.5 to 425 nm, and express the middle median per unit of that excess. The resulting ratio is 10.1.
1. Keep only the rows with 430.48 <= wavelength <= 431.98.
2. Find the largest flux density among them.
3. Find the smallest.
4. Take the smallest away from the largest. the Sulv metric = 7.0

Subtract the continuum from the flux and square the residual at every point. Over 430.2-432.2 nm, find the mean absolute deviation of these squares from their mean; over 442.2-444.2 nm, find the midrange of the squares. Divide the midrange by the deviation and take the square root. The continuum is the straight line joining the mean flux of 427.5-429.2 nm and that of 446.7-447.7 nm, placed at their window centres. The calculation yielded 0.23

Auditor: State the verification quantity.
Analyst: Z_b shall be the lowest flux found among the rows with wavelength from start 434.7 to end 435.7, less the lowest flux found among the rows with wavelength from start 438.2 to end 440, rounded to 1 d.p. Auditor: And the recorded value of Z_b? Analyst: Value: 1.2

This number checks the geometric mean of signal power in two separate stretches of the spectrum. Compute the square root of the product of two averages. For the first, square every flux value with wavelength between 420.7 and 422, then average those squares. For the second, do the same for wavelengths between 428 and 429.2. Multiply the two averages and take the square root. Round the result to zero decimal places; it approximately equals 259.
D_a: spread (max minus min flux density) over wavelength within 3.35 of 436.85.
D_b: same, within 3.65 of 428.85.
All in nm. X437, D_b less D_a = 5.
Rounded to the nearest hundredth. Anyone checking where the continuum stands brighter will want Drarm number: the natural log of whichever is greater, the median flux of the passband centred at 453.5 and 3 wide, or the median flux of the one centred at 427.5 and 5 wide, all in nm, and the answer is 3.09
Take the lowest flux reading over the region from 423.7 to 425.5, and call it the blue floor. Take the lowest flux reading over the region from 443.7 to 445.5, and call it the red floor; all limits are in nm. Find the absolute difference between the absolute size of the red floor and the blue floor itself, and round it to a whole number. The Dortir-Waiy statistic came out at 3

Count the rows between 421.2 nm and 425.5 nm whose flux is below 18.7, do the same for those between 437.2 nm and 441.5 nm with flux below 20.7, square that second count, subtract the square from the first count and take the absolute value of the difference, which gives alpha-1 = 272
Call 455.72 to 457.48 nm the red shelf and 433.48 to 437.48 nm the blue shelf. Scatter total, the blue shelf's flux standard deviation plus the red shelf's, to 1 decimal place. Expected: 0.9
